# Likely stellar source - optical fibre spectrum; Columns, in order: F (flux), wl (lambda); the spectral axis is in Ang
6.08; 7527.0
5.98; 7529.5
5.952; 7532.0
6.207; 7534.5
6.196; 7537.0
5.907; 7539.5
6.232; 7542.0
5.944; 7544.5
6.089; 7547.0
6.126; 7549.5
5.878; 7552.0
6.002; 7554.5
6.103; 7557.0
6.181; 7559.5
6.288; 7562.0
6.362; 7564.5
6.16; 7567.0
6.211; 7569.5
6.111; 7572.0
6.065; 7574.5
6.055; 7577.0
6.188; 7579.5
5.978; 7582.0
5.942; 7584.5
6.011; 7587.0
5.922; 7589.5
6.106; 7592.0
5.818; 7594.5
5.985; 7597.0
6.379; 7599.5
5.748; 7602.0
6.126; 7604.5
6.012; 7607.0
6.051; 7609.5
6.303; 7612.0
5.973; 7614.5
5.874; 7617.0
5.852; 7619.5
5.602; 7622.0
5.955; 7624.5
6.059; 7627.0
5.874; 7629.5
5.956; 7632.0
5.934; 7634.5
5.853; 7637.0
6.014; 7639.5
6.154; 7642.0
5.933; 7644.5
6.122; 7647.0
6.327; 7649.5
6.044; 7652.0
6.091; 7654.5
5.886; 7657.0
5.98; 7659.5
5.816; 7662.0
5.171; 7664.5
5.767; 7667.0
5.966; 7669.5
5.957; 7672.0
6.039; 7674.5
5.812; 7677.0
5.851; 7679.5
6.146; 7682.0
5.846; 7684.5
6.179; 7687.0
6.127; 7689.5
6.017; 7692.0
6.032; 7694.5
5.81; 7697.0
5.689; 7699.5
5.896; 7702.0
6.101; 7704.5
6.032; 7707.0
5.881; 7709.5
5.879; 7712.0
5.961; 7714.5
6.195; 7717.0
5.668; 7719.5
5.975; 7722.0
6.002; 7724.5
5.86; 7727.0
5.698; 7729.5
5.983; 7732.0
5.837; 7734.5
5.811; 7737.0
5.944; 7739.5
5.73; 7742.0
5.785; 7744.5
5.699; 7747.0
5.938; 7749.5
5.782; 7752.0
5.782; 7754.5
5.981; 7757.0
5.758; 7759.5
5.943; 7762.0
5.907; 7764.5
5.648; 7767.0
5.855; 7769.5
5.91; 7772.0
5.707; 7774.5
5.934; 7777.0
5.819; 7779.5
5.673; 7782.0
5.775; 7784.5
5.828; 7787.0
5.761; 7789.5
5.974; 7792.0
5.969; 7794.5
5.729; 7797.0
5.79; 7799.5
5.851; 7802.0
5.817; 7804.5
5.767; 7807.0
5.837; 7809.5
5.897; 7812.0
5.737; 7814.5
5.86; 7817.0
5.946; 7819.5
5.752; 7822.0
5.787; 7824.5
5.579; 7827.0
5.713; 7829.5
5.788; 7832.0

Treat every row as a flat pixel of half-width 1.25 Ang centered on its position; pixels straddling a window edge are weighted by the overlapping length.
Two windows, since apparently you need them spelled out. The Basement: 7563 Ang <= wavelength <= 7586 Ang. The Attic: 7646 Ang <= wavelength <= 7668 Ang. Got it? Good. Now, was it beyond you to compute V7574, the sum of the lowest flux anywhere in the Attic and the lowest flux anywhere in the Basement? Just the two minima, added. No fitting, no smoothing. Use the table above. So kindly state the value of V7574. 11.1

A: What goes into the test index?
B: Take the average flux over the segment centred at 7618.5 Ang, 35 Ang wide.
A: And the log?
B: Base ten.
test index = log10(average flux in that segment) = 0.775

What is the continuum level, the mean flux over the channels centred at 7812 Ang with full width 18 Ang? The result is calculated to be 5.84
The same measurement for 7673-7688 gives 5.98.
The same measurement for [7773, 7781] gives 5.82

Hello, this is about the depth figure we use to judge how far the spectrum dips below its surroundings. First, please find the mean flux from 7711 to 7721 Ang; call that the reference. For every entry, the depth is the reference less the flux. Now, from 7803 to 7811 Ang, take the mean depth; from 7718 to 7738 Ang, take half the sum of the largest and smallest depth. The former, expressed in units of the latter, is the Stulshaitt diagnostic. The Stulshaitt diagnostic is 1.3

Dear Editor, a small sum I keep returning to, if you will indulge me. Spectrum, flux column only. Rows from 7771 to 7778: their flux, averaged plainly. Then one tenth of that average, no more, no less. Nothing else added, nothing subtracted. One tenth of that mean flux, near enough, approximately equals 0.585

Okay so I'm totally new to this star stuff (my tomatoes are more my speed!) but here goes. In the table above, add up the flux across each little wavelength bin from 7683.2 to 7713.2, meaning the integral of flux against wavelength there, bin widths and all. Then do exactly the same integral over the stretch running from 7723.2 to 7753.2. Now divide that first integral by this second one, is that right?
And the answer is 1.02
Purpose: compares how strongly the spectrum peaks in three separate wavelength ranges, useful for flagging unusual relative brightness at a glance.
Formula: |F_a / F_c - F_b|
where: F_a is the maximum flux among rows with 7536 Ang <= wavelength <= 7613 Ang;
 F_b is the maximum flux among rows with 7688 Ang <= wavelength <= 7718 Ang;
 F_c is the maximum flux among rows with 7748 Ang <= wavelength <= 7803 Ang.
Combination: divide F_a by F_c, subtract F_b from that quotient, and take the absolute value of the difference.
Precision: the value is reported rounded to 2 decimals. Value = 5.13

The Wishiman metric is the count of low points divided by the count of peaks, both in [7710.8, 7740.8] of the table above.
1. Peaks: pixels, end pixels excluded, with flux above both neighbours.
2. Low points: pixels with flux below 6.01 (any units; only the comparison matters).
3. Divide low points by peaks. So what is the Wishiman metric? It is 3.7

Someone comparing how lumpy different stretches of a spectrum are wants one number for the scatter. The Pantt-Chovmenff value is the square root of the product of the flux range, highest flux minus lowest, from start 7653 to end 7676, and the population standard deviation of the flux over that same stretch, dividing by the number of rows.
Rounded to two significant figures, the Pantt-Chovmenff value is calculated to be 0.49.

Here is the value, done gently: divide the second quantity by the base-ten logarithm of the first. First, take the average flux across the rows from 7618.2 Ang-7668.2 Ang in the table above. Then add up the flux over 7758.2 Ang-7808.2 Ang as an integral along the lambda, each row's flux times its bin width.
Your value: 377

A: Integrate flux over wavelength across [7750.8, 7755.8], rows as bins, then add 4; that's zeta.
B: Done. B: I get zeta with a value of 32.9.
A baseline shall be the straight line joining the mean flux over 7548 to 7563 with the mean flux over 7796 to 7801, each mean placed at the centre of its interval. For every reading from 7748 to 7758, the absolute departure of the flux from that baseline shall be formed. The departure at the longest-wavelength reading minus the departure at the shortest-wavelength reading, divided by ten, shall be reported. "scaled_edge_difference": 0.0053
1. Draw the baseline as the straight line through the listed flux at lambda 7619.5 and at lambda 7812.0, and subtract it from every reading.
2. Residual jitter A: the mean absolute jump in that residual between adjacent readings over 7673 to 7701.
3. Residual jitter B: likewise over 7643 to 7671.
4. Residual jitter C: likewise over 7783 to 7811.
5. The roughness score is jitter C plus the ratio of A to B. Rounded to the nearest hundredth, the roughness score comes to 0.74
